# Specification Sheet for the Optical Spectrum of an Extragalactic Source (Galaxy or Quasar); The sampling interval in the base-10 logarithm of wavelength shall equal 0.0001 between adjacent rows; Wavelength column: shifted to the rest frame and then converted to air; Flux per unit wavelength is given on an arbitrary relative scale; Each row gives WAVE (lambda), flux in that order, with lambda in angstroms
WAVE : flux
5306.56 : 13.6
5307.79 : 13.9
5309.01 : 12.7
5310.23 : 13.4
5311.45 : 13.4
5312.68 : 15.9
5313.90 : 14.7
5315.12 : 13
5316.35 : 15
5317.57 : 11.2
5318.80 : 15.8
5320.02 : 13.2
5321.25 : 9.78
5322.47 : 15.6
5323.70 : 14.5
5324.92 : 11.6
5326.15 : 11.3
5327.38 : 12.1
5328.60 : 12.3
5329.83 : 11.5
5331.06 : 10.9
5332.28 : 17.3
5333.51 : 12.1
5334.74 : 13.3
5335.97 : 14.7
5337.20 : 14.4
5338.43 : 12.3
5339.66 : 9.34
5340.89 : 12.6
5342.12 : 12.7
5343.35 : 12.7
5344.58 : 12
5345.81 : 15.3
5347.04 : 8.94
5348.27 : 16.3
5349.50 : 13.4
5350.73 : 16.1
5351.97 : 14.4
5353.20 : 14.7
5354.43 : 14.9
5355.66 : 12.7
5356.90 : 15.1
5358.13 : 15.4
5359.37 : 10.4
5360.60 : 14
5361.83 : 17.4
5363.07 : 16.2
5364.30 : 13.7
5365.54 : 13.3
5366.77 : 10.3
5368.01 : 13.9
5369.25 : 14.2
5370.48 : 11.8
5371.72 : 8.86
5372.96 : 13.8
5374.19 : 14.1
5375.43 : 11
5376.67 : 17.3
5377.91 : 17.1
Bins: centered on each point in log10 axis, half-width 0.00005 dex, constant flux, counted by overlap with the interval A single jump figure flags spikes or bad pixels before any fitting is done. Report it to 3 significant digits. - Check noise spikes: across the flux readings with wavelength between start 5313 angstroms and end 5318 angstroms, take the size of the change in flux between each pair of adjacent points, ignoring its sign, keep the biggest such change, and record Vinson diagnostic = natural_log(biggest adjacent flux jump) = 1.34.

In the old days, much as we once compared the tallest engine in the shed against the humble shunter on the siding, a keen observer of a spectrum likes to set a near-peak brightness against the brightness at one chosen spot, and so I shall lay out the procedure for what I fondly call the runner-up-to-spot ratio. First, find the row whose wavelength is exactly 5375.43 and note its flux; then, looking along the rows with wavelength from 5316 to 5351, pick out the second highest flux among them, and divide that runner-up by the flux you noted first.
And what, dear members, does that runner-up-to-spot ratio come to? 1.5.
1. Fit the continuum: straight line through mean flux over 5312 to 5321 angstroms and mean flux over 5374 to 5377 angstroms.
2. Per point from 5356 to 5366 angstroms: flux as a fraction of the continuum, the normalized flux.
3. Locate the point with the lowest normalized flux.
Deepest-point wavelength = 5359.37 angstroms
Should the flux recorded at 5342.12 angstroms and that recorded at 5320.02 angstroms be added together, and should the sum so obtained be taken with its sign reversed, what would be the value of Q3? -25.9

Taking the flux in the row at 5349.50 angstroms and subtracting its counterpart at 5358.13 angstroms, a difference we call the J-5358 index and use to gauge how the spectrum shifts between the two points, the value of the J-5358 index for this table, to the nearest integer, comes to -2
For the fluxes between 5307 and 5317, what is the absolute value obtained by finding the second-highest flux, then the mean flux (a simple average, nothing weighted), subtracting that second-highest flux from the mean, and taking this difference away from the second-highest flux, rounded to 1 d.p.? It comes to 16.0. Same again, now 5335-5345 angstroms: 16.2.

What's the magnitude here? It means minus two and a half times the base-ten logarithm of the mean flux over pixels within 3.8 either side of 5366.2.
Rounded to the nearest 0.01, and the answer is -2.83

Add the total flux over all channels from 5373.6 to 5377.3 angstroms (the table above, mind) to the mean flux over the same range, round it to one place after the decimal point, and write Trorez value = 56.5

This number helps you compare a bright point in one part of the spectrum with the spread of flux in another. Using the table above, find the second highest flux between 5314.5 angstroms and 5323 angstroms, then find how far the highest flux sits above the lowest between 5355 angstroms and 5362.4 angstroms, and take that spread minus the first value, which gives -8.6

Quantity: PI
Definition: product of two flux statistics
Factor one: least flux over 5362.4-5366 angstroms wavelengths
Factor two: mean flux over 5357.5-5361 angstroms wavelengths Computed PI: 176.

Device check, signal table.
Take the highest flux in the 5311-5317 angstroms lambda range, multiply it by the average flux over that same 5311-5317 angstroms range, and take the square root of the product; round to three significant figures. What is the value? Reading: 15.1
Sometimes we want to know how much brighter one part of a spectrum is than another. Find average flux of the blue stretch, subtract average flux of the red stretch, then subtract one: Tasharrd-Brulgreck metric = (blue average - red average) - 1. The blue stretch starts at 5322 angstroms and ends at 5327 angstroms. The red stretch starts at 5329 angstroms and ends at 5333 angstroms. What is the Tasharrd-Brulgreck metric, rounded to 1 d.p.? -1.0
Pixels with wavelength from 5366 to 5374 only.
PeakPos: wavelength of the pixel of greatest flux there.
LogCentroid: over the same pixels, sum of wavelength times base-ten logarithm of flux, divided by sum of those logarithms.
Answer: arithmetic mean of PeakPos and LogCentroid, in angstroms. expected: 5369.6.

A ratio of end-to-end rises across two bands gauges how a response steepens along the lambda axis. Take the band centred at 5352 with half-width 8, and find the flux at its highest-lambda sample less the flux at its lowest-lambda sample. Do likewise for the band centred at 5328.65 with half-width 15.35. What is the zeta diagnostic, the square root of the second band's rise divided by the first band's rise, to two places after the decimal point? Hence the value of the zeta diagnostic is 1.12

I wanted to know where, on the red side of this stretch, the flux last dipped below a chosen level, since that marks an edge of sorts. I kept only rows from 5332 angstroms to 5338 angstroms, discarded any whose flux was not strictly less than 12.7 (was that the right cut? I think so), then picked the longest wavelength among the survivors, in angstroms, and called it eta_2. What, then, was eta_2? 5333.51 angstroms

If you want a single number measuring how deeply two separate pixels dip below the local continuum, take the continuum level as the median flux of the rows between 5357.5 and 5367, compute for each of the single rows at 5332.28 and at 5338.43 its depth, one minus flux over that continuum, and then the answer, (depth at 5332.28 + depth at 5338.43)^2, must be 0.019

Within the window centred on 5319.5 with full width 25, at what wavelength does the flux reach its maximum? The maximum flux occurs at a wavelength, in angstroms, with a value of 5312.68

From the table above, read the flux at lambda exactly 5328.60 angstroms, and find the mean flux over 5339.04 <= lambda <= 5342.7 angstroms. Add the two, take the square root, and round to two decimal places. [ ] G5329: 4.88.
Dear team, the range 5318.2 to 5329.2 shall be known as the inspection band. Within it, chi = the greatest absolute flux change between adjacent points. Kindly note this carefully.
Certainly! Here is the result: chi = 5.8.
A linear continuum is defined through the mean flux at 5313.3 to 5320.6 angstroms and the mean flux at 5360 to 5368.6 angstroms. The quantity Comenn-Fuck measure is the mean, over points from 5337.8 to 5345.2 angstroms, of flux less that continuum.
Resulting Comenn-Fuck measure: -2.0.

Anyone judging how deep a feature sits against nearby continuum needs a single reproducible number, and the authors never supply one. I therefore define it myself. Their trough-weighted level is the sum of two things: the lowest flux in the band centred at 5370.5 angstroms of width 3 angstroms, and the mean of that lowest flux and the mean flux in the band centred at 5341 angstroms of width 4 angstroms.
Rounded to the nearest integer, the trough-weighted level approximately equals 19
